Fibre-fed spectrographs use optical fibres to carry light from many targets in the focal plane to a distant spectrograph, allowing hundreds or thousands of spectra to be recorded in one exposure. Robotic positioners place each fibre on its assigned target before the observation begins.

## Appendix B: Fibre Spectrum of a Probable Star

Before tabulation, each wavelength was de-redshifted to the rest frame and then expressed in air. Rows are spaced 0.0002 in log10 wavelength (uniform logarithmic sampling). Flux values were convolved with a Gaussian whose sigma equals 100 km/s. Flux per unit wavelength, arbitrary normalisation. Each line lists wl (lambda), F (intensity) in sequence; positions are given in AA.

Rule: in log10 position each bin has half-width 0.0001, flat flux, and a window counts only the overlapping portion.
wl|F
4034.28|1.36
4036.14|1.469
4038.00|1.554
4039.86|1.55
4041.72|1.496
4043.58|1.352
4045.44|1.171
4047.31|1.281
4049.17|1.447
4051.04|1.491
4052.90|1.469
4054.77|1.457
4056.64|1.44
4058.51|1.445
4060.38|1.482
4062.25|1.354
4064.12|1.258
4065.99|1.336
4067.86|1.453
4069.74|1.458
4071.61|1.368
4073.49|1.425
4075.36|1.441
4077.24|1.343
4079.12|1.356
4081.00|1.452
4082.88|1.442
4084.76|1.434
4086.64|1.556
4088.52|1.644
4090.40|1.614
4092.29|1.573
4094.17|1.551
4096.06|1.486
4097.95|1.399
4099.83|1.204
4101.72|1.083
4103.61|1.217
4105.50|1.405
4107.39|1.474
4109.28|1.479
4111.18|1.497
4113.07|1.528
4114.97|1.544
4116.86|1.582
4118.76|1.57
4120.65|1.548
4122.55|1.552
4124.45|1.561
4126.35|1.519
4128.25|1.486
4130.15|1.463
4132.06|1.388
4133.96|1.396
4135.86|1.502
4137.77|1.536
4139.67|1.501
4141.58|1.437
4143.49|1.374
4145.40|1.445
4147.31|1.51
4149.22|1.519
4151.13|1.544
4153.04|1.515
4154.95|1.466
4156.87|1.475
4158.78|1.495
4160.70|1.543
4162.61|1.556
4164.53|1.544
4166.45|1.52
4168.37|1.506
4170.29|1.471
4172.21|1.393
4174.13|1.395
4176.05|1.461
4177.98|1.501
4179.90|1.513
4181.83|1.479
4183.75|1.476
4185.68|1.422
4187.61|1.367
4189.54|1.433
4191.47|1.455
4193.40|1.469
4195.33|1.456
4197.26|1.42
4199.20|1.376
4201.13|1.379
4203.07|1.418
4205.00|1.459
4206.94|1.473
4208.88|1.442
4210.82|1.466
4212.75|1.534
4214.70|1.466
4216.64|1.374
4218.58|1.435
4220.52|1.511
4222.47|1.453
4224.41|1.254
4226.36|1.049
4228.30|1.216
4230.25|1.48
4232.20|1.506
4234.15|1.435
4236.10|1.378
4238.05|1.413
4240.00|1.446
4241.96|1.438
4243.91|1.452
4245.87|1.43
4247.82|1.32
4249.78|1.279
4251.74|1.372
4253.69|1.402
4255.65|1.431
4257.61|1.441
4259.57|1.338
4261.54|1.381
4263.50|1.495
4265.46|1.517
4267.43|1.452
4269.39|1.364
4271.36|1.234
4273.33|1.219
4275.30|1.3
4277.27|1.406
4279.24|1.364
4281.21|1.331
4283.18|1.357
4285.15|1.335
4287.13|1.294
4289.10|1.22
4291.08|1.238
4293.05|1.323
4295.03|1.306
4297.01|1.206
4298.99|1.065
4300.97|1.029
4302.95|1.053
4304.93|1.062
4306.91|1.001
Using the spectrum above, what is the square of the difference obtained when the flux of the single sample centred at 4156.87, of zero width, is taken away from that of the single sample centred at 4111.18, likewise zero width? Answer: 0.000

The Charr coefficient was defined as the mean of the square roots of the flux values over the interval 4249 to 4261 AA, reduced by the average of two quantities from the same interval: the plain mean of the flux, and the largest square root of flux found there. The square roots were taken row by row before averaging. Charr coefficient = -0.116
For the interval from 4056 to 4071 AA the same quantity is -0.126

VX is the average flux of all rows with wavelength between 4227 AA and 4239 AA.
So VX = 1.40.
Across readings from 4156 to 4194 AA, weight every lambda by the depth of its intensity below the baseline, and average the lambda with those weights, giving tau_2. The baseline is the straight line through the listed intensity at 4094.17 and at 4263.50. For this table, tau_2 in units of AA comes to 4180.2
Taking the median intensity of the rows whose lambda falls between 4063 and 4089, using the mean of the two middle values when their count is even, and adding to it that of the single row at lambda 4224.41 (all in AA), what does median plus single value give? 2.69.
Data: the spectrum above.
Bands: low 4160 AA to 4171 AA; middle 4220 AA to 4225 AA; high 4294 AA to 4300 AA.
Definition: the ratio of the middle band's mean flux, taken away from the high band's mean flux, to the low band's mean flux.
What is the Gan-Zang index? -0.14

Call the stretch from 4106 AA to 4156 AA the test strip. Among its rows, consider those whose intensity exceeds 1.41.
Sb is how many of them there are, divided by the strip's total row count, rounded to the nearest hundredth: 0.88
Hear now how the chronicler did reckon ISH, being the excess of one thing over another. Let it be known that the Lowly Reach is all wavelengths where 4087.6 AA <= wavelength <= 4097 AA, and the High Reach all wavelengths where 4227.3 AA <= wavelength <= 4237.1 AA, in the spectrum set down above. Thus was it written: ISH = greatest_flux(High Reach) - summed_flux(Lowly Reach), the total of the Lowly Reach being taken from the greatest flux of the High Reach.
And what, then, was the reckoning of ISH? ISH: -6.36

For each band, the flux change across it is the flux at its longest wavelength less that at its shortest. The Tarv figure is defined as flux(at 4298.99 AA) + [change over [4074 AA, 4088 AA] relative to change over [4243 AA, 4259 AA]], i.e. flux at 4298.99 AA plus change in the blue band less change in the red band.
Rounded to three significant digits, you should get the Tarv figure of 1.19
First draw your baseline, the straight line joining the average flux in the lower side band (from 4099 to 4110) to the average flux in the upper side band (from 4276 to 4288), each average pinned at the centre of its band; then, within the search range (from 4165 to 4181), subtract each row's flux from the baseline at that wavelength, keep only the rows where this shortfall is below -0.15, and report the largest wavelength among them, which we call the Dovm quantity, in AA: 4179.90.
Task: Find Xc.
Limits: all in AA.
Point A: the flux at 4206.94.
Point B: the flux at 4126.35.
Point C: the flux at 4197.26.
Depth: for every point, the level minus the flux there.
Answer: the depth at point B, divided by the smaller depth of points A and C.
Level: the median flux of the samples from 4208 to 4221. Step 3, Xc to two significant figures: 7.6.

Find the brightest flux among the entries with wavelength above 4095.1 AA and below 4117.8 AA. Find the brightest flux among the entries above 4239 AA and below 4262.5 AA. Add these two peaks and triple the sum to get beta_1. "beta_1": 9.10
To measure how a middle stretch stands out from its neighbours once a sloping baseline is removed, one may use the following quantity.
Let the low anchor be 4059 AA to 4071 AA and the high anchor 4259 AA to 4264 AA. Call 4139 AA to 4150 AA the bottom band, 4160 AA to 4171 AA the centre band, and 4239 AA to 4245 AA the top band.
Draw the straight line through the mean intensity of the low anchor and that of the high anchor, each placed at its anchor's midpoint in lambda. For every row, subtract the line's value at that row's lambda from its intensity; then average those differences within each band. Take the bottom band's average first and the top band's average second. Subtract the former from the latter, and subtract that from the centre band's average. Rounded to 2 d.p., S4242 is 0.15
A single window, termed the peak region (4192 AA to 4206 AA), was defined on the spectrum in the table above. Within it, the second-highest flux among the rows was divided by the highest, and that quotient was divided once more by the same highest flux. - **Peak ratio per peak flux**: 0.676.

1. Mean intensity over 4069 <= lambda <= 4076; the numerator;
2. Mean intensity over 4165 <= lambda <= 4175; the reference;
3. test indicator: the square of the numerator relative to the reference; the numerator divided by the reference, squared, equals 0.95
